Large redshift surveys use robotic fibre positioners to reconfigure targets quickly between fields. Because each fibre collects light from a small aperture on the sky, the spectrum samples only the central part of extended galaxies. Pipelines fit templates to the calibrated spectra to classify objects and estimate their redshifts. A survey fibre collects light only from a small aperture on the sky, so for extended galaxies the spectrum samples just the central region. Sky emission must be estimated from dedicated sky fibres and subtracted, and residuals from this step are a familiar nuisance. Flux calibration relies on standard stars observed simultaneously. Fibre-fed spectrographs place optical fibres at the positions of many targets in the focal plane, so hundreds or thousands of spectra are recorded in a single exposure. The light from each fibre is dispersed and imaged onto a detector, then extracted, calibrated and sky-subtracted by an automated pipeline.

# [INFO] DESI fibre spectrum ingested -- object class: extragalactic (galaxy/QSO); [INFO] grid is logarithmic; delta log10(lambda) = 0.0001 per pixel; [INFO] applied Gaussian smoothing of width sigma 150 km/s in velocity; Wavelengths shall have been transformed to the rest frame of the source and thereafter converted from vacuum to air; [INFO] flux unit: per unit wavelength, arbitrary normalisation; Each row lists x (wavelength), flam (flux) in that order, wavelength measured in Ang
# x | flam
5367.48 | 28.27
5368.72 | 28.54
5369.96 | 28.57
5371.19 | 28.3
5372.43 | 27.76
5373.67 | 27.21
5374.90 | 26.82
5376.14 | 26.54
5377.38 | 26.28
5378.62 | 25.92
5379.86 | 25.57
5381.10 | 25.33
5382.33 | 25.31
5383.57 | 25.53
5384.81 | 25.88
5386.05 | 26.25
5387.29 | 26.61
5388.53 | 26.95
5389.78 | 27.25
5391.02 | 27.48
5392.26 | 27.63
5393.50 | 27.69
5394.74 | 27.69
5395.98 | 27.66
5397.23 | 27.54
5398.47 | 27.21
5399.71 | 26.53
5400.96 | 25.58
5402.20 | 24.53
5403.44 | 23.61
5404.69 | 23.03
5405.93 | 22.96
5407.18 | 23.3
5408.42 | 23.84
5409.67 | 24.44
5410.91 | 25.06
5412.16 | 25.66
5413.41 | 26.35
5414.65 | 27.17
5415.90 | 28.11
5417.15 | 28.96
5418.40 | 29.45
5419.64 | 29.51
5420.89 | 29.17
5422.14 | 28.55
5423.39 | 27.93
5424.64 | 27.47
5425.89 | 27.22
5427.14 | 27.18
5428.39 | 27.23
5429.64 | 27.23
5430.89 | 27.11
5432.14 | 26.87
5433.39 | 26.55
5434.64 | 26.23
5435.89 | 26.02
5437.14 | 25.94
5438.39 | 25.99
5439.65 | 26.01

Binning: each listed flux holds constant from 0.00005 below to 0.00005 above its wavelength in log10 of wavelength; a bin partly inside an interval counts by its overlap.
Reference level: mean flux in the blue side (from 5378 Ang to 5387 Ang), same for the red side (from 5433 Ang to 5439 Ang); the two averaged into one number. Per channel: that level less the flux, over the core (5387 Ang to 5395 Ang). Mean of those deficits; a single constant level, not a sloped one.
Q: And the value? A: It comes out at -1.4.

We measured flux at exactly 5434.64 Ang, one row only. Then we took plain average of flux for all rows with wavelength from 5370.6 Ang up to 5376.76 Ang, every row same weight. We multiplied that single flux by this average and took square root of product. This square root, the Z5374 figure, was 26.8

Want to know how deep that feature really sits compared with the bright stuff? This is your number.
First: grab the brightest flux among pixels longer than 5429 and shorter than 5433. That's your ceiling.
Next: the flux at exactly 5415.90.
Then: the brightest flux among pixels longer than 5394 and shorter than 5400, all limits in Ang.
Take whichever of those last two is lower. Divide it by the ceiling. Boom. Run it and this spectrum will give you 1.02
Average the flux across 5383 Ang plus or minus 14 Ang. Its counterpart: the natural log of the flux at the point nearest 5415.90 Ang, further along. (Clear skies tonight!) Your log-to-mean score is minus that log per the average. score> -0.124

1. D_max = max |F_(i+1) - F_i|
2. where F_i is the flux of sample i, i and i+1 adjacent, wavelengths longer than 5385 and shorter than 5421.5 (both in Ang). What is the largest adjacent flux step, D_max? 1.05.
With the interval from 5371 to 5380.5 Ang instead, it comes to 0.55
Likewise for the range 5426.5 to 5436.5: 0.32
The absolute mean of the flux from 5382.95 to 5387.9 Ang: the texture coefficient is 26.1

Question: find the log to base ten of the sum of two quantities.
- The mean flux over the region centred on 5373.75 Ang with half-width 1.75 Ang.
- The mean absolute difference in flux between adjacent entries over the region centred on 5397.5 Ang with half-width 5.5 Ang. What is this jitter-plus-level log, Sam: 1.442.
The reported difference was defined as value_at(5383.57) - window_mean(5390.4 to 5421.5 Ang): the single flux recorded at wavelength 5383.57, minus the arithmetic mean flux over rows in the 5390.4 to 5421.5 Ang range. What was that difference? -0.9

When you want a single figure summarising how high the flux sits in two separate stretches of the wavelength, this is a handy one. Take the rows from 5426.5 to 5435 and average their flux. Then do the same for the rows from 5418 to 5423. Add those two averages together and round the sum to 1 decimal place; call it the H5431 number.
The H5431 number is 56.1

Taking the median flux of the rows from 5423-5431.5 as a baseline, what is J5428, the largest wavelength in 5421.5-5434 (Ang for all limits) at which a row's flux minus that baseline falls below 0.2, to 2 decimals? 5433.39 Ang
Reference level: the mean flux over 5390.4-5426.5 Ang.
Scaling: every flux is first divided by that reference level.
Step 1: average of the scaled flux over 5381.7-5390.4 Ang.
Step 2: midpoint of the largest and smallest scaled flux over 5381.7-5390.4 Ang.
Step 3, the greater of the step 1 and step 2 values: 0.99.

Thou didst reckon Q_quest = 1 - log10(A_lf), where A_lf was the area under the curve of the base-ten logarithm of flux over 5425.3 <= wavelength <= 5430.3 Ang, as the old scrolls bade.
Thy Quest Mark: 0.144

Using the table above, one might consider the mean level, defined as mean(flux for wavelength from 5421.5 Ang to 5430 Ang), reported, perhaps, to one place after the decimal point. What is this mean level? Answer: 27.5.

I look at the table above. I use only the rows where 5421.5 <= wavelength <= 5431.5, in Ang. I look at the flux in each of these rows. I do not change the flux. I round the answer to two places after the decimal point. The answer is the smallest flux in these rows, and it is 27.11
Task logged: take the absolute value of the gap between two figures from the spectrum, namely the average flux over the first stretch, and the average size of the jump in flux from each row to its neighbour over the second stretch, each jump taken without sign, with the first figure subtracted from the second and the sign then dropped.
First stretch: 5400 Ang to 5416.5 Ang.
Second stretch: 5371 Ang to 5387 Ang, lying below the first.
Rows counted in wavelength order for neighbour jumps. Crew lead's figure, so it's 24.6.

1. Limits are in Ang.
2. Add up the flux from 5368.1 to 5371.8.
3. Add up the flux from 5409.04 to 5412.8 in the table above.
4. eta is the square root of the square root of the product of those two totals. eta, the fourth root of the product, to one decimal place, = 9.0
